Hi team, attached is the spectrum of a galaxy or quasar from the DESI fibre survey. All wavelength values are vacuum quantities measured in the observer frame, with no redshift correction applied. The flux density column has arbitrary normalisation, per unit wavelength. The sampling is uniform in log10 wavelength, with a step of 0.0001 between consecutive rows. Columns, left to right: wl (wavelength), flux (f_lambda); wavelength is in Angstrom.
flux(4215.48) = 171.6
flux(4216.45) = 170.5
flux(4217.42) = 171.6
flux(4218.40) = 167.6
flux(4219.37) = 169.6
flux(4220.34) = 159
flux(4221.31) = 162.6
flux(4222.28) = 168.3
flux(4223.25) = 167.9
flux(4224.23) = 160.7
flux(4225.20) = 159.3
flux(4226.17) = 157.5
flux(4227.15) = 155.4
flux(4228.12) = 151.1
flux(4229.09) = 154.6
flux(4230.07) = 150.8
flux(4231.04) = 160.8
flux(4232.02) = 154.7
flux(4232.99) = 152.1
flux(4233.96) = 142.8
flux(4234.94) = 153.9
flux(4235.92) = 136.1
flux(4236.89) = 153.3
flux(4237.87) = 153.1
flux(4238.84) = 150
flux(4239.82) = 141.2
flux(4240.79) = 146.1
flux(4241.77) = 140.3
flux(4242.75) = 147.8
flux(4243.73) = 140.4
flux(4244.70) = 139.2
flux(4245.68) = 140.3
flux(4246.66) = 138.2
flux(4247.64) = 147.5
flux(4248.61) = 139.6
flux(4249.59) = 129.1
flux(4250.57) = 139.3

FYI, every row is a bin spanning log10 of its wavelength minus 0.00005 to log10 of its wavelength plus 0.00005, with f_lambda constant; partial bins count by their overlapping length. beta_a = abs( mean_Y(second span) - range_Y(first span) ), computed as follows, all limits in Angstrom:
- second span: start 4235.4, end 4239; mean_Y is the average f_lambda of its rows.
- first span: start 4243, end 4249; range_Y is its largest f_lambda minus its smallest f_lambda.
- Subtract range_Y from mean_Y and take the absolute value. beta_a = 139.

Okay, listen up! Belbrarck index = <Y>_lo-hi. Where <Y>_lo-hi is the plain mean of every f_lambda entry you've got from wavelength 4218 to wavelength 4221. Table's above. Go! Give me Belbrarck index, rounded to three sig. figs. 165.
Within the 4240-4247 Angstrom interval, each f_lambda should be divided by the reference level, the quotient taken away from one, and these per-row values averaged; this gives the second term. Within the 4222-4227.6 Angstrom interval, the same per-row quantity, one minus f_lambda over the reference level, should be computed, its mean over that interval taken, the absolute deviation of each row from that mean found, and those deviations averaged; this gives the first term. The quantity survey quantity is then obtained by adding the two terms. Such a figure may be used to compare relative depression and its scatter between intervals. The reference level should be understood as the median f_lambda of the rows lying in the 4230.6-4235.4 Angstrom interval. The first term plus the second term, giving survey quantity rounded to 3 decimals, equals 0.107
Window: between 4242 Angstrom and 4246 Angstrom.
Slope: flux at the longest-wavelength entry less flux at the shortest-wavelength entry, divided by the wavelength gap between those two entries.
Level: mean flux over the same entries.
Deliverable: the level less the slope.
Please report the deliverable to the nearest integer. 144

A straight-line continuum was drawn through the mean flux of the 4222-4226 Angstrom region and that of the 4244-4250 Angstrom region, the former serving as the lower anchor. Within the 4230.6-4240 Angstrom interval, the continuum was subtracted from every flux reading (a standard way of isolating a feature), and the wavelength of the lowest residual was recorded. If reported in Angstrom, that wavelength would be 4235.92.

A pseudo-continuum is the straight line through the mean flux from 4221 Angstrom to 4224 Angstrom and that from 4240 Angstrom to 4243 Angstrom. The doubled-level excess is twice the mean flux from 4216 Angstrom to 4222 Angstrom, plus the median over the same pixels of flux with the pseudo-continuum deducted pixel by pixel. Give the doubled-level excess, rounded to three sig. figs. 331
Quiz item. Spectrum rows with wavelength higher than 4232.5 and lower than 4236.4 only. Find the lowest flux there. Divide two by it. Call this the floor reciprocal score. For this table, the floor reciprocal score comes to 0.0147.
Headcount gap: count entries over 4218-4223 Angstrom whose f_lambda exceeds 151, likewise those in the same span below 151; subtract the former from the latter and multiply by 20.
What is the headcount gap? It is -100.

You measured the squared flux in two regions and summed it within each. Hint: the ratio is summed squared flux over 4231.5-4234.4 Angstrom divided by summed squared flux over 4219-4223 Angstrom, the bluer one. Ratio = 0.6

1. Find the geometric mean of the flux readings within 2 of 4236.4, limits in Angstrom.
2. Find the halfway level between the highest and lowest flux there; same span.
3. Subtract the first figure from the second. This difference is -3.9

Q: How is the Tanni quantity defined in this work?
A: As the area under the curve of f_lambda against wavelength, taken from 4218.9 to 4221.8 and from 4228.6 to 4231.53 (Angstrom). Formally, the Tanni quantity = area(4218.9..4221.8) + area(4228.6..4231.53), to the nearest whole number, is 931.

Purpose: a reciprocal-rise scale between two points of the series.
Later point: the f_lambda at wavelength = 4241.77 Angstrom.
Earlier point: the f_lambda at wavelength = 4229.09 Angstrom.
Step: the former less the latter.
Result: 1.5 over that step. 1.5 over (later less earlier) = -0.10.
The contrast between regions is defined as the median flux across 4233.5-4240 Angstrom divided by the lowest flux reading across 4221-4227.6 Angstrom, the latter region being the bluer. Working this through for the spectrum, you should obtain 0.97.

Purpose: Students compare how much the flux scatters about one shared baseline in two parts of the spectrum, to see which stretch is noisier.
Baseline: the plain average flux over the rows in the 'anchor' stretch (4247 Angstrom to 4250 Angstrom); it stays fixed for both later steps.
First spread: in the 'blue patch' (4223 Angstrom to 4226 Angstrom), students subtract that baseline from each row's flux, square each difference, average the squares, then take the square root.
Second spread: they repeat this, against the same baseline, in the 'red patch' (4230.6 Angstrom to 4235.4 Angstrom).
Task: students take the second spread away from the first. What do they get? 9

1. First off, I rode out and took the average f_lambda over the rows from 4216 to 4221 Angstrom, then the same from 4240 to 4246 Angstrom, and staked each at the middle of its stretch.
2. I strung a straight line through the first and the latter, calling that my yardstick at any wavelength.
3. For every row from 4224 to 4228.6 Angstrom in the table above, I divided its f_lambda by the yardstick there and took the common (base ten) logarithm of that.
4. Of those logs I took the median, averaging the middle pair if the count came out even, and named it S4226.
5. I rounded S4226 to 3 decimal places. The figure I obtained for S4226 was -0.006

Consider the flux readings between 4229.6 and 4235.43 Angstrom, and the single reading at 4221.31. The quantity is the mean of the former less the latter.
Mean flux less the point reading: -10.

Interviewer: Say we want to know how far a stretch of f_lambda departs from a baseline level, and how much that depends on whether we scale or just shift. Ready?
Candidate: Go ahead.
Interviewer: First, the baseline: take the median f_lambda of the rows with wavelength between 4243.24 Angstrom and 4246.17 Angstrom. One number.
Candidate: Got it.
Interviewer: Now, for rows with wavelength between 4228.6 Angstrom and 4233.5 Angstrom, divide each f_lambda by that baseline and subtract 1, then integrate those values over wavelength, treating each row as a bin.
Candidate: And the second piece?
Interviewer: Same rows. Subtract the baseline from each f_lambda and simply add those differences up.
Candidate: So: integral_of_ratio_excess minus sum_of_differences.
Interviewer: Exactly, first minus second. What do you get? -71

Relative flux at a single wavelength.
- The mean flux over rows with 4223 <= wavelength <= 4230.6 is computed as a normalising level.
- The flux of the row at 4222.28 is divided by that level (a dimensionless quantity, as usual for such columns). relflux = 1.07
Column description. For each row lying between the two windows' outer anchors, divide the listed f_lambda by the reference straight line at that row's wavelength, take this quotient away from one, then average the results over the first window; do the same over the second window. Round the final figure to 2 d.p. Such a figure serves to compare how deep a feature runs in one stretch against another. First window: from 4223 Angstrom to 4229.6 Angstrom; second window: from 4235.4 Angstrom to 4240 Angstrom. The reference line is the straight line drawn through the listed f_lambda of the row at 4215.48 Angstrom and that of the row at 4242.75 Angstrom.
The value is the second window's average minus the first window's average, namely 0.01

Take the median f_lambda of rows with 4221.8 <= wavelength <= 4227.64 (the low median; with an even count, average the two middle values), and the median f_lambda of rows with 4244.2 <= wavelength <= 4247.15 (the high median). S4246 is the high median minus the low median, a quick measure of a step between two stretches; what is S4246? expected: -21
